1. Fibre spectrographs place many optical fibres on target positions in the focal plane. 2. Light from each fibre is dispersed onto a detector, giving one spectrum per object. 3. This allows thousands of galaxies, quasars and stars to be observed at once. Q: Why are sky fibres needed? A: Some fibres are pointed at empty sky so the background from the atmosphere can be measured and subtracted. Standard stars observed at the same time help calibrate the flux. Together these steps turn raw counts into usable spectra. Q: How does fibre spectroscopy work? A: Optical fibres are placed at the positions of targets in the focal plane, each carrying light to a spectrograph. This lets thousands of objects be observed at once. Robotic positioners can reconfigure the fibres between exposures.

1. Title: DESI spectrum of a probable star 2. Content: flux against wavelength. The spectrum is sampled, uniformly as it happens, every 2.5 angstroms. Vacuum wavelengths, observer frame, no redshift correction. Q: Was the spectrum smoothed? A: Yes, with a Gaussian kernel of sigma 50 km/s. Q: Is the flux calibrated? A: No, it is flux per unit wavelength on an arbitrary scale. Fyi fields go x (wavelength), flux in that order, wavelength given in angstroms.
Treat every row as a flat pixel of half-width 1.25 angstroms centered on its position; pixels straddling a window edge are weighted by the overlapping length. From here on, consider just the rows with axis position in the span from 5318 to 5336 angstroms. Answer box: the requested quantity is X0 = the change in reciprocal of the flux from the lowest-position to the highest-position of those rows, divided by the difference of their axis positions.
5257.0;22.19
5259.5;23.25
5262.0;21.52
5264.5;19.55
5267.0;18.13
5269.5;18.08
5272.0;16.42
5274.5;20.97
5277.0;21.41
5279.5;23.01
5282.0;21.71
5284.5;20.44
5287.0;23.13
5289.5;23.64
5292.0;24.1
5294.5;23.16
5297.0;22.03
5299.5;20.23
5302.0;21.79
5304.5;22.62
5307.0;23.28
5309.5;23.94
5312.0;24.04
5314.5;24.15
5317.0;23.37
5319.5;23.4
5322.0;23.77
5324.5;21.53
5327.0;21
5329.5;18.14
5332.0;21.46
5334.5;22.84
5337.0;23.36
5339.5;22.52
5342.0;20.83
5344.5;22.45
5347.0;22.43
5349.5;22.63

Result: 0.0001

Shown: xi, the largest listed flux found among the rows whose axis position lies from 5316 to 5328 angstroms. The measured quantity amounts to 23.77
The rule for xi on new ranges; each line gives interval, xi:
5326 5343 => 23.36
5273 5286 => 23.01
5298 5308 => 23.28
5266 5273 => 18.13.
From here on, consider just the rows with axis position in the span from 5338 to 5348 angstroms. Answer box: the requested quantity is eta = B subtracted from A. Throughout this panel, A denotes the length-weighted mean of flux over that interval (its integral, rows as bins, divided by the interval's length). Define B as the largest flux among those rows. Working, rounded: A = 22.1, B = 22.52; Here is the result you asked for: -0.4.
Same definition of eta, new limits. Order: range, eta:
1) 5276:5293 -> -1.6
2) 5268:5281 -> -3.0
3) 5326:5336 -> -1.9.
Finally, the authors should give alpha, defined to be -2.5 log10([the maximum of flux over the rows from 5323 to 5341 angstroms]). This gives -3.42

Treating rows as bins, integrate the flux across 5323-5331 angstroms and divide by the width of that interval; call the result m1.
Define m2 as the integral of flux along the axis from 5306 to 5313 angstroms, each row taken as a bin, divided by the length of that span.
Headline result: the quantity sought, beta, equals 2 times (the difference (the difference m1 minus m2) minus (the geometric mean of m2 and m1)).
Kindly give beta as -51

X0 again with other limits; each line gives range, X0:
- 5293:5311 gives -0.0001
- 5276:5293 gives -0.0003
